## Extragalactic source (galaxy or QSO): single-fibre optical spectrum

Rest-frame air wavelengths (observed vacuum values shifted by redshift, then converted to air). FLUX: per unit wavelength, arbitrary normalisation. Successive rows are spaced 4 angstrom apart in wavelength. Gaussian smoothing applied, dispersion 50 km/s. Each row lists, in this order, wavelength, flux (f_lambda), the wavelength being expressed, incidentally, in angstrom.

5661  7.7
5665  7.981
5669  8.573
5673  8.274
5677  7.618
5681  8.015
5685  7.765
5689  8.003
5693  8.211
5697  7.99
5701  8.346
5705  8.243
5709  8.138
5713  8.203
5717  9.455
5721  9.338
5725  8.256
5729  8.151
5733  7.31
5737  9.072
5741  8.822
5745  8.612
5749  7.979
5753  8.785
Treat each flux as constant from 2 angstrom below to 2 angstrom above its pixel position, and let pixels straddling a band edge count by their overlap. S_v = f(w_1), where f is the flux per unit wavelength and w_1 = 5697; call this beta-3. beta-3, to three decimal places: 7.990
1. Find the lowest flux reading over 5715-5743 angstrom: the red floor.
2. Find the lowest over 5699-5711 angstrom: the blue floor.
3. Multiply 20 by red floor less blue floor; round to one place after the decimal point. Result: -16.6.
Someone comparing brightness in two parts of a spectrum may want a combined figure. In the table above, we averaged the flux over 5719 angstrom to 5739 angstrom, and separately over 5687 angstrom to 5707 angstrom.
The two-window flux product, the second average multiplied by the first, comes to 68.7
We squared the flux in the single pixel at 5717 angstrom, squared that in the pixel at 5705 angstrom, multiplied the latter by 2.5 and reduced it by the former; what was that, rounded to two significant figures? 80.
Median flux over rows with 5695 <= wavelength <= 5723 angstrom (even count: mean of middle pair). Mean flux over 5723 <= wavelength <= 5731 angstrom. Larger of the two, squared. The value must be 68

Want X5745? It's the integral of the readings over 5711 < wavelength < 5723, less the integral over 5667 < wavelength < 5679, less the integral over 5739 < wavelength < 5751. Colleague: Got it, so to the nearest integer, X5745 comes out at -92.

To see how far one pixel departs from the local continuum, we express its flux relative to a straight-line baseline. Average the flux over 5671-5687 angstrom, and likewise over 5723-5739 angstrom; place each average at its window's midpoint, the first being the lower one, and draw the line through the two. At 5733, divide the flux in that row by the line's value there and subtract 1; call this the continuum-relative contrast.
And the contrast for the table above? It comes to -0.11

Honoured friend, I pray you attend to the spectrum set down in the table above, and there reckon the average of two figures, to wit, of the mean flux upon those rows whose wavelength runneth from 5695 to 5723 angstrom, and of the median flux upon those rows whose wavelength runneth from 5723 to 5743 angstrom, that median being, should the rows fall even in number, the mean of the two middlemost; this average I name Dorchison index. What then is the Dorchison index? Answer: 8.39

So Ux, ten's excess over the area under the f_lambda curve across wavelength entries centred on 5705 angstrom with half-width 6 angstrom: -88.9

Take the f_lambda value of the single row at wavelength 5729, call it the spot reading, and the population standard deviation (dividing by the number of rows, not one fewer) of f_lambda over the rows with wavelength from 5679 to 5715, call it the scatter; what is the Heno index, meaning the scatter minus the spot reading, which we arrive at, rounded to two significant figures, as -8.0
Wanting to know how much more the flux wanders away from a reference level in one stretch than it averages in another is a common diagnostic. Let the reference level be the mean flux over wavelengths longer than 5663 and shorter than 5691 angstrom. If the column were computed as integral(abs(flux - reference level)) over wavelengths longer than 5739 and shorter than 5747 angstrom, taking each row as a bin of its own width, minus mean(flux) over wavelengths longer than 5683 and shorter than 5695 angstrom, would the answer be -3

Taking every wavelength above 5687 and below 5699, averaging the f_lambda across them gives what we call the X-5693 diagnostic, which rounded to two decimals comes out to 8.07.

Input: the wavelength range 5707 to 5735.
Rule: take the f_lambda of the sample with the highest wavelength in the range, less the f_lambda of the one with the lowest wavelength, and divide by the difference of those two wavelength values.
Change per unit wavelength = -0.03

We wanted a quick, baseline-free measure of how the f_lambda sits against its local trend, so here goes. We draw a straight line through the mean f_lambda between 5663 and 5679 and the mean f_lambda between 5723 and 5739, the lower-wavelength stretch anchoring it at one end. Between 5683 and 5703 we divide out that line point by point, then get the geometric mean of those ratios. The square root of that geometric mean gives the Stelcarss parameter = 0.99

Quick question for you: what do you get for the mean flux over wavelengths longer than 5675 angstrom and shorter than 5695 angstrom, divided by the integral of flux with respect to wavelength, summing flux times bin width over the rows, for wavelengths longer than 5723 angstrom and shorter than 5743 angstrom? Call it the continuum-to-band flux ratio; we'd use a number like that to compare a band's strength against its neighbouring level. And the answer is 0.048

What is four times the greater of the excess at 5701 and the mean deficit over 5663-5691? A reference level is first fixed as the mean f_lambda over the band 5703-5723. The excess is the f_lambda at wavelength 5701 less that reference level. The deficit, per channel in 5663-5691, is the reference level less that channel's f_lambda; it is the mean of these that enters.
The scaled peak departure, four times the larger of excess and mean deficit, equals 2.6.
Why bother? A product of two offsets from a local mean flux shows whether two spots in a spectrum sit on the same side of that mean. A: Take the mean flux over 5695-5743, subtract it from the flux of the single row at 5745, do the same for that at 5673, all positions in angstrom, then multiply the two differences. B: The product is -0.029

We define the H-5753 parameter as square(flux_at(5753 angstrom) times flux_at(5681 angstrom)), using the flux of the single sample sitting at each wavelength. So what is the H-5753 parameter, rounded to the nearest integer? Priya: 4958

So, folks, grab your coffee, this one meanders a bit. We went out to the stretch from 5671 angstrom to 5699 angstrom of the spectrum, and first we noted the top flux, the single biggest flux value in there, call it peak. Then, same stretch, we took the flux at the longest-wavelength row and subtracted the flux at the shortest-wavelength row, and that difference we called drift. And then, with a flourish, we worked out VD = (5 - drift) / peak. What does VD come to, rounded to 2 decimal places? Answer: 0.64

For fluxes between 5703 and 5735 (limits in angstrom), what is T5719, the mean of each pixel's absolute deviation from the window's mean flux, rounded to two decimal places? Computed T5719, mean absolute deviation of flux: 0.50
